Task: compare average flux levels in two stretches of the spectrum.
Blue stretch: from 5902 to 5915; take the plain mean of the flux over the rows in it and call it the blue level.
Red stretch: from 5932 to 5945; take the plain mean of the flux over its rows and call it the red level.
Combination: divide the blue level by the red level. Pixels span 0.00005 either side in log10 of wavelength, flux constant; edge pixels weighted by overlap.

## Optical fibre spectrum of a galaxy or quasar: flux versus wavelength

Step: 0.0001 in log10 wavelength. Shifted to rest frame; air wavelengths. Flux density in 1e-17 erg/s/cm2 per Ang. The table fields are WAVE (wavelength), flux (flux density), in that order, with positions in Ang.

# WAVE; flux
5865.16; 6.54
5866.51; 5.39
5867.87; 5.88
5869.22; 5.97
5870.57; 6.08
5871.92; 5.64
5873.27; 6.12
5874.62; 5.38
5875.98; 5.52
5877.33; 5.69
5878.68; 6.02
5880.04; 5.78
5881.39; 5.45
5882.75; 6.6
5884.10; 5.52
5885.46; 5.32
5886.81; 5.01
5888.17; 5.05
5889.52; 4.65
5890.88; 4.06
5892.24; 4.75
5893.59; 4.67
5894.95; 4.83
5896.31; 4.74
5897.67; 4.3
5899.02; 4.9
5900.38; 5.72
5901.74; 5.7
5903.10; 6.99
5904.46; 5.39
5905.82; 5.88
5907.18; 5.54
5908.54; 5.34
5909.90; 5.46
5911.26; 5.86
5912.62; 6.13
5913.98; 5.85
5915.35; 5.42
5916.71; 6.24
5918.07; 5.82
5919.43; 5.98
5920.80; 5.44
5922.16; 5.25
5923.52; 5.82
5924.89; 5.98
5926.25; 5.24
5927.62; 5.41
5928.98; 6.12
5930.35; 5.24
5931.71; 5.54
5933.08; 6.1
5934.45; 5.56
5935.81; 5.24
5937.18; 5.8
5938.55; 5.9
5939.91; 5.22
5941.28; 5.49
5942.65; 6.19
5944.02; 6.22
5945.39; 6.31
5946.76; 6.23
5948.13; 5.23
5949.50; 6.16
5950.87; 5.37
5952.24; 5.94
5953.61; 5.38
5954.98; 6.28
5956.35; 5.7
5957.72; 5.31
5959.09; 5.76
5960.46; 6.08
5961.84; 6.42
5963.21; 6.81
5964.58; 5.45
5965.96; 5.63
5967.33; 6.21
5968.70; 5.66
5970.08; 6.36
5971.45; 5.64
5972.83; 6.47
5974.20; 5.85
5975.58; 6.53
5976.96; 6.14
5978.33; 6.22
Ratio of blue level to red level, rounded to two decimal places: 1.01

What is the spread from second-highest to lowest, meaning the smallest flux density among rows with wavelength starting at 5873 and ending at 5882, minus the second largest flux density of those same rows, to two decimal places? -0.64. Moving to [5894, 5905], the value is -1.42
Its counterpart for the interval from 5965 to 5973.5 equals -0.73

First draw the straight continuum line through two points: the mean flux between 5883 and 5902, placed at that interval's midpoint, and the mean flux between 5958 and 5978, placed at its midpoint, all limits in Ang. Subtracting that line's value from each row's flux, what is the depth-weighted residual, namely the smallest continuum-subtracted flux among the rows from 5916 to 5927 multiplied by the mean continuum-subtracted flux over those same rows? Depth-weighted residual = -0.071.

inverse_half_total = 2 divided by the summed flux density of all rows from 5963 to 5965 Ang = 0.163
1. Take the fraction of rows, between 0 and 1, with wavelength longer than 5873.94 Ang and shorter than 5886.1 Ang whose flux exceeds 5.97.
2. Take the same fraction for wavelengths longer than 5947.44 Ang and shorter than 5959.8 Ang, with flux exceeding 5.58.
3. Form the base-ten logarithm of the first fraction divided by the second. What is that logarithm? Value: -0.40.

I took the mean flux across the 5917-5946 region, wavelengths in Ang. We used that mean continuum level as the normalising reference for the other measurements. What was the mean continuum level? 5.71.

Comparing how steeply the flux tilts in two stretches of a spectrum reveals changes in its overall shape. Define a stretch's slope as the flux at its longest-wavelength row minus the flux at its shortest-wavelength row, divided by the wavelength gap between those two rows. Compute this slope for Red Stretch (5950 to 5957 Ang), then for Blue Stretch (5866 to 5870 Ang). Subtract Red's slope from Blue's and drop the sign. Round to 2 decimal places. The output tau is 0.15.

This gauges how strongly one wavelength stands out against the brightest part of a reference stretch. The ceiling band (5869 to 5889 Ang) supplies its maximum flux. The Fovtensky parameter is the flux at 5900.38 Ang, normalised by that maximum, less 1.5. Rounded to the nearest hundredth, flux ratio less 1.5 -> -0.63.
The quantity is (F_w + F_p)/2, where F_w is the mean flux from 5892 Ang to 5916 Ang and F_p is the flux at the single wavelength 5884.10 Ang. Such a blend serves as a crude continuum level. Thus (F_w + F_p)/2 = 5.47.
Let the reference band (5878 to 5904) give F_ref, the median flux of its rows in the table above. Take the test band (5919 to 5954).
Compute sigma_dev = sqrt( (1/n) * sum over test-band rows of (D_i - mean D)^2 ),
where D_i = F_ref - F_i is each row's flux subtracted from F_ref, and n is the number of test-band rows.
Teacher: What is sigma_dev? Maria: 0.38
